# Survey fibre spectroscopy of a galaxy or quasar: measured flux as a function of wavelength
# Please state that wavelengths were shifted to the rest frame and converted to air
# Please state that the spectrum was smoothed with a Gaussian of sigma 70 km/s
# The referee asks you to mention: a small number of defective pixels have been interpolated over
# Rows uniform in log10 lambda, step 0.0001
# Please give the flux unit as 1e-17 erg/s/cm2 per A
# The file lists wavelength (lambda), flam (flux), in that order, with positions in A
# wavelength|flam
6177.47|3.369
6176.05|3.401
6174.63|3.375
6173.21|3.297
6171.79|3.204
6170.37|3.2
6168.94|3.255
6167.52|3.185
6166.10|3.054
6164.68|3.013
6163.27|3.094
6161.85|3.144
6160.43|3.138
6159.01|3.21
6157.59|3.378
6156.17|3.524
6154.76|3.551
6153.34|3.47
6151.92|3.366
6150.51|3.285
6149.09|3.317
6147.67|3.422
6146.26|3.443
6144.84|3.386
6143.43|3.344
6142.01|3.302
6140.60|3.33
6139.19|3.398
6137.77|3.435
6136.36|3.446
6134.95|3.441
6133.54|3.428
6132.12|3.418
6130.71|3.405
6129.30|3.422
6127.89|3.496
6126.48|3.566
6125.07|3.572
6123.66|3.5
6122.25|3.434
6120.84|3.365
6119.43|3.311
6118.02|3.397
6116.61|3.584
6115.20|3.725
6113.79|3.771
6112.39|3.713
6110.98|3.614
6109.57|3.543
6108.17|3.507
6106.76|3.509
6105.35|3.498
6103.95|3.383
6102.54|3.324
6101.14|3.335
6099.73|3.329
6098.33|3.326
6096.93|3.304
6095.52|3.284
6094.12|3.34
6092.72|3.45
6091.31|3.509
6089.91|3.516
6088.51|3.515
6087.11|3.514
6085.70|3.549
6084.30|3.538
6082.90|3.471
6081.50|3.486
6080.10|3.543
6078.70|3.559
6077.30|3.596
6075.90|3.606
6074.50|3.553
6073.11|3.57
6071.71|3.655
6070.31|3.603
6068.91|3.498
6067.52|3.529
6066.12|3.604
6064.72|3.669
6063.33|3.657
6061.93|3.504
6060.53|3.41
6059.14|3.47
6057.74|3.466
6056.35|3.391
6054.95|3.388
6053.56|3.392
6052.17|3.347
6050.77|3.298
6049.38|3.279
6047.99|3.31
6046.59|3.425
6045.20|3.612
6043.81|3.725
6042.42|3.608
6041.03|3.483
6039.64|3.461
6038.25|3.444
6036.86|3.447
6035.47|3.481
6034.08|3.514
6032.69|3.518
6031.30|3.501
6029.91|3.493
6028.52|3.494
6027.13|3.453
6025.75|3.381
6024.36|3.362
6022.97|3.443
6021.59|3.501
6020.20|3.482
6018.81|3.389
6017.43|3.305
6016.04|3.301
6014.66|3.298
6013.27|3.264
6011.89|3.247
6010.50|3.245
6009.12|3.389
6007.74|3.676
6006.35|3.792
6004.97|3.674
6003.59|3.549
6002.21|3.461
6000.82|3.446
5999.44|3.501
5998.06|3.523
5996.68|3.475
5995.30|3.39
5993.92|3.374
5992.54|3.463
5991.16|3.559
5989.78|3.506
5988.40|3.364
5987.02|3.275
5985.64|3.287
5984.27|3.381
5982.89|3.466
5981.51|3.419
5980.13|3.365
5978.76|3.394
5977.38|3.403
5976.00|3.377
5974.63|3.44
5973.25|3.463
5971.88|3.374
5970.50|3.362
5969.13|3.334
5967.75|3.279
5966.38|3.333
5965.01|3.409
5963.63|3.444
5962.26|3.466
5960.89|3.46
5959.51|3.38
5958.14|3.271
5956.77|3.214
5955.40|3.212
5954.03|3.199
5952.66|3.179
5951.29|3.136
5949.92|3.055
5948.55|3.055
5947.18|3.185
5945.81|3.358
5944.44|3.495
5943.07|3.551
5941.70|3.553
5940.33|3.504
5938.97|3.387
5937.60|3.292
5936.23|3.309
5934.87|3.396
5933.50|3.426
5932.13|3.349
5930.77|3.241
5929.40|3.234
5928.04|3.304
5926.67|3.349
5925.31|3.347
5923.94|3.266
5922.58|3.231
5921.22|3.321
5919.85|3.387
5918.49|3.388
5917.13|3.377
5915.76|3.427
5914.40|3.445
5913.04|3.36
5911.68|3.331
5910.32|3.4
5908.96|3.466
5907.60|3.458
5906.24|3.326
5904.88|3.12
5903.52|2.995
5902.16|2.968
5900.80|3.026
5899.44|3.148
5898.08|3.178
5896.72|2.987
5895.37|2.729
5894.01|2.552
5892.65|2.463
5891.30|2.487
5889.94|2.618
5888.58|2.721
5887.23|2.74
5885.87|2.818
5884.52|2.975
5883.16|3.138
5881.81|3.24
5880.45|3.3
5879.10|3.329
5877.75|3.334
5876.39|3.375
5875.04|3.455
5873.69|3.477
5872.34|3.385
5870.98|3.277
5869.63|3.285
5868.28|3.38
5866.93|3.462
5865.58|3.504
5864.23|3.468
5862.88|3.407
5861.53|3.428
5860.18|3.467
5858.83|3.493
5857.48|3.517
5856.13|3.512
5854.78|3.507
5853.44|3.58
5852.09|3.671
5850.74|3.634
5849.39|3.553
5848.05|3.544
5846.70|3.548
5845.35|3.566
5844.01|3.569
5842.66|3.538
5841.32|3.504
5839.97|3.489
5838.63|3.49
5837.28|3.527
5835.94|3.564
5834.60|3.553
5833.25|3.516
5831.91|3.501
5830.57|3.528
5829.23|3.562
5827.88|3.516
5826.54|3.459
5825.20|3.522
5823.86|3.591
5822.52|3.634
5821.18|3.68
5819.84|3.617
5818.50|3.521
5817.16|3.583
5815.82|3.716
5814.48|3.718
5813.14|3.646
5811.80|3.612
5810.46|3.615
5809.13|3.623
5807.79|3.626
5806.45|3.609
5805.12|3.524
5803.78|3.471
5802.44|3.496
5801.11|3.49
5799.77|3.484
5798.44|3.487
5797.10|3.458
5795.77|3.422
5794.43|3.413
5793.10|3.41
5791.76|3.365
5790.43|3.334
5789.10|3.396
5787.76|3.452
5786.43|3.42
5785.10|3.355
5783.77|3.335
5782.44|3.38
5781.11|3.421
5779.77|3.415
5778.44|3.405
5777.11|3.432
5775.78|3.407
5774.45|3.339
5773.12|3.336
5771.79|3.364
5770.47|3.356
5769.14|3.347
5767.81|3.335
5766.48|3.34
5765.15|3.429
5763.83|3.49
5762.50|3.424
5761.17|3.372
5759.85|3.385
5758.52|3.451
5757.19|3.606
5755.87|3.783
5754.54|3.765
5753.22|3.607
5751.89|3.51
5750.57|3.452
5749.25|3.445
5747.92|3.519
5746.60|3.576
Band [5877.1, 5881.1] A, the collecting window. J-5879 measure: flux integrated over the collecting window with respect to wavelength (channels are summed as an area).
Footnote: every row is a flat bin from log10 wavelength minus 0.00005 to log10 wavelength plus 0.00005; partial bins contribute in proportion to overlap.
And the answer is 13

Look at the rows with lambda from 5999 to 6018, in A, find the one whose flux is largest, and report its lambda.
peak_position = 6006.35 A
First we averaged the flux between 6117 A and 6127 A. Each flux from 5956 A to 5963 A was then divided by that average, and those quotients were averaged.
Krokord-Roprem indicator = 0.97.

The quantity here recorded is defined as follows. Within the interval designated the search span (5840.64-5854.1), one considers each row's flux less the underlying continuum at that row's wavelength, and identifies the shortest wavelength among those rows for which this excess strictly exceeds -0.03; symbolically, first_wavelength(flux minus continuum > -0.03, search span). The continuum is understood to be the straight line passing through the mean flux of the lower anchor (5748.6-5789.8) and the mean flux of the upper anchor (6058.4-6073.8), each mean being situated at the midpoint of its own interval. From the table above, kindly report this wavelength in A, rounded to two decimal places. 5841.32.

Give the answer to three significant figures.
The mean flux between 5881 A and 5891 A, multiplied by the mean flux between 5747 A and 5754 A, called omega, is 10.1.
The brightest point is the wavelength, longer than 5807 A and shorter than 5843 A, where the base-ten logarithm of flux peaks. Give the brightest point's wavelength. 5814.48 A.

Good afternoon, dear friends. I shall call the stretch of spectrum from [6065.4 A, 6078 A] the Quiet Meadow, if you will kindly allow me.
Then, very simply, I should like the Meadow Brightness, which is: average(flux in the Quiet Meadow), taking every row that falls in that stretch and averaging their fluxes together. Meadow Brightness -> 3.58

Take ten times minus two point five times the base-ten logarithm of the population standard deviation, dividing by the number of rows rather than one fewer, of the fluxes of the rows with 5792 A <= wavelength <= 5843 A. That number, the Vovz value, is 28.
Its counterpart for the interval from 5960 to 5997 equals 29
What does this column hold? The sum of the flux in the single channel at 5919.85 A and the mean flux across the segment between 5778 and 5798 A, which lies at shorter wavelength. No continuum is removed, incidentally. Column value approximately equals 6.79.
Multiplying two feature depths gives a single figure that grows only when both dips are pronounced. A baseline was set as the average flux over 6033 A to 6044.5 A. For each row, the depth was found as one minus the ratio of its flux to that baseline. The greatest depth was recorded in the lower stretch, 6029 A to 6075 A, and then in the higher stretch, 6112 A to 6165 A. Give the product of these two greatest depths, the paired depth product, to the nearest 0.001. 0.010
